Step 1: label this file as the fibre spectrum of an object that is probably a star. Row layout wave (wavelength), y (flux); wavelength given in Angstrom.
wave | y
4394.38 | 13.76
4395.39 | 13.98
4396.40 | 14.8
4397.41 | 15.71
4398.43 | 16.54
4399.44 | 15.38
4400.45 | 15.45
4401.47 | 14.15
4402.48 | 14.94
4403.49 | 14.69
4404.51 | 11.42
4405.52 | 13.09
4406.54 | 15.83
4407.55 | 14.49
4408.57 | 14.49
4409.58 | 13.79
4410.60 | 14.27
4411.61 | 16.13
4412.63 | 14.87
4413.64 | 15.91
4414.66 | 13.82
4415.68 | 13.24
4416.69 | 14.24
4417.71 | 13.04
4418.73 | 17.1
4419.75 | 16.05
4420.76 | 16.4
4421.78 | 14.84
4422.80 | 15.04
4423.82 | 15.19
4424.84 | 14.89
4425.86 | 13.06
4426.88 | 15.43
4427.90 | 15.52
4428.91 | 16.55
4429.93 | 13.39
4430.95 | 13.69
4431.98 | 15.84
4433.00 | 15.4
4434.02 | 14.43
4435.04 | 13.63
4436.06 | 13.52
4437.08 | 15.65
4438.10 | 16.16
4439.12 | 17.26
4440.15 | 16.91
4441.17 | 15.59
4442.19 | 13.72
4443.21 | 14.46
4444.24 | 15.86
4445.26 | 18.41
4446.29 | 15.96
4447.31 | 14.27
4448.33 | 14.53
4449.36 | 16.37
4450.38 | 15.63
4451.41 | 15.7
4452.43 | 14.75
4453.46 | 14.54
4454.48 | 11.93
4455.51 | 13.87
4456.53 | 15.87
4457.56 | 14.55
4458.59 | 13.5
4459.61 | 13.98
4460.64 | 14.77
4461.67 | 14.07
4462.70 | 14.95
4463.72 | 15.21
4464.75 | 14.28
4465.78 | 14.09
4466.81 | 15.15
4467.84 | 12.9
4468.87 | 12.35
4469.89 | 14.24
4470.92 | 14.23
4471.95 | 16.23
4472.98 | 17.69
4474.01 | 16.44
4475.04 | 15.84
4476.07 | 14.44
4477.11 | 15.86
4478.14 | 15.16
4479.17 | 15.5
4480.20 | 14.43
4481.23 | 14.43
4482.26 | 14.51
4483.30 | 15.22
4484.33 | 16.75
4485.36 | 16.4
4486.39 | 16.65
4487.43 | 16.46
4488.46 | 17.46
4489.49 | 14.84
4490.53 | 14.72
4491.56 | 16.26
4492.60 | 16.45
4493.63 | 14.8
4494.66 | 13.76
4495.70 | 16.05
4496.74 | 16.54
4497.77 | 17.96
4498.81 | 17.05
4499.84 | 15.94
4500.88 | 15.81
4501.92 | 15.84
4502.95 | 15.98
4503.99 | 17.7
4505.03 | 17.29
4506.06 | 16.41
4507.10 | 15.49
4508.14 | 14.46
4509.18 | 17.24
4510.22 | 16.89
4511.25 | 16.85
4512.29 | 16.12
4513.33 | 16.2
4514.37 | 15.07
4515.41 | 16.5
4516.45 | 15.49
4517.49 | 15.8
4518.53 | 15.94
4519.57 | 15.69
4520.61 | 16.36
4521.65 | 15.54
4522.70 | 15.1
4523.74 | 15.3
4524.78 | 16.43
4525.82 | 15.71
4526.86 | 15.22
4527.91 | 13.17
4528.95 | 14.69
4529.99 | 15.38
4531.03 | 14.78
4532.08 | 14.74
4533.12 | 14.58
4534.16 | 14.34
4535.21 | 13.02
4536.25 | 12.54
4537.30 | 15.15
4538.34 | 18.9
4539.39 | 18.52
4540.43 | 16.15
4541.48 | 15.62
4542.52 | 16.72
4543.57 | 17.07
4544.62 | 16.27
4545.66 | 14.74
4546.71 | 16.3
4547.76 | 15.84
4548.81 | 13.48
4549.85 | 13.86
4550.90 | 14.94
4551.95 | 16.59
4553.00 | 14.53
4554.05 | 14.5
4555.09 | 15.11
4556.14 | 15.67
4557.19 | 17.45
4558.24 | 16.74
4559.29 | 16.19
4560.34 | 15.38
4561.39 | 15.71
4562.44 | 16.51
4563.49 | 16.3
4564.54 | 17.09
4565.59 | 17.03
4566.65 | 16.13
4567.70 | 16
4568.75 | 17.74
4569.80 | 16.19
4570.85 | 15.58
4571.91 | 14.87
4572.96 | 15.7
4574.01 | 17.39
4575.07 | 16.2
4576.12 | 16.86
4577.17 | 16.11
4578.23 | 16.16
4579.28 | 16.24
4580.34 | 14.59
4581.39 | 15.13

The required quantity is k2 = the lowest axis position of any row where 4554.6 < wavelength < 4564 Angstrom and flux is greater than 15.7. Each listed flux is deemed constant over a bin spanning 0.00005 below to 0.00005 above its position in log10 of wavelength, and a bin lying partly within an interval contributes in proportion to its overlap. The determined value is 4557.19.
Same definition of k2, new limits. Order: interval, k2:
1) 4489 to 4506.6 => 4491.56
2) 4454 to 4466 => 4456.53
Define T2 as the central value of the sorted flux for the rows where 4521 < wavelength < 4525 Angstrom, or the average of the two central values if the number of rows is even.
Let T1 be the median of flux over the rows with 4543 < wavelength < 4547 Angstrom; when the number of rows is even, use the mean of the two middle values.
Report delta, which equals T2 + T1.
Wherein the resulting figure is 31.7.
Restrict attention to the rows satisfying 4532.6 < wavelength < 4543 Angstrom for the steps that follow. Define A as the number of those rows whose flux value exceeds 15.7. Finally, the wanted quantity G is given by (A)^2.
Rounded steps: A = 4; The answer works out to 16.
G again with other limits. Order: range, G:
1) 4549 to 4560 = 16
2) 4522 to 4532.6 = 4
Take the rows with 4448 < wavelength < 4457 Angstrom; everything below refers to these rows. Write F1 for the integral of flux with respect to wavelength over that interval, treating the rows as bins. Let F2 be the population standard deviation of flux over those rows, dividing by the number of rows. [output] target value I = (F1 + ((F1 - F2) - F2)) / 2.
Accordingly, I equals 132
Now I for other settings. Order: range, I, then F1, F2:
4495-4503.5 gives 138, 139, 0.71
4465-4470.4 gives 73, 74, 1.00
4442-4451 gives 138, 140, 1.34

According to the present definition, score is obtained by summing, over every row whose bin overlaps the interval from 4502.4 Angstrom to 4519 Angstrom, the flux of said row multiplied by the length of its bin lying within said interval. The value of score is 269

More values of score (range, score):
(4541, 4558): 265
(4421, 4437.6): 245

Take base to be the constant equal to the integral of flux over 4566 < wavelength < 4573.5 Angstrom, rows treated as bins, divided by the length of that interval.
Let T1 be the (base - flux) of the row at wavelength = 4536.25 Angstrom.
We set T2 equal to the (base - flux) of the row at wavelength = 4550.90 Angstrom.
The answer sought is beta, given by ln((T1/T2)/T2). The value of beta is 1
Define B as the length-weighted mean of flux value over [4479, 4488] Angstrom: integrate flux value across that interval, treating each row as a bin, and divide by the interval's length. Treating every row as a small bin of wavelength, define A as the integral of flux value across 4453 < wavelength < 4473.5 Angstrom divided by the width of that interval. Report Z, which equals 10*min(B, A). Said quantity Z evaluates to 144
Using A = 14.4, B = 15.6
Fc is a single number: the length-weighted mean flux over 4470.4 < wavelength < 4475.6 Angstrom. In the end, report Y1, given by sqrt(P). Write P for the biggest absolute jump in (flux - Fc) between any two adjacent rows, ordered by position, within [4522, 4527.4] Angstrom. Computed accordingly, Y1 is 1.06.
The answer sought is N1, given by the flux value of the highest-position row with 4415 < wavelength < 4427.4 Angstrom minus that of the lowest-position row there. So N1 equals 2.2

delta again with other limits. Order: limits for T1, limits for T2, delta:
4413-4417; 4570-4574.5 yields 29.7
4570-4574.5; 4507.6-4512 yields 32.5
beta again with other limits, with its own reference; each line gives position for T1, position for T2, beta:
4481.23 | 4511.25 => 1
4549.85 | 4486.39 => 2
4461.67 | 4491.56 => 4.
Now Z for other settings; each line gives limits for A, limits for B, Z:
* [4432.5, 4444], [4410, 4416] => 147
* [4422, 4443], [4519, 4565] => 150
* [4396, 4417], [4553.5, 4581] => 146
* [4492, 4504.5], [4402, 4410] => 141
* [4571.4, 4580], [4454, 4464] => 143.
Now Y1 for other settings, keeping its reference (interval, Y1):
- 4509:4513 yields 0.85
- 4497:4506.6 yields 1.31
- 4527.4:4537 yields 1.23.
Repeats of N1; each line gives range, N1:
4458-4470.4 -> 0.7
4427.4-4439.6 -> 1.7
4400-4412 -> 0.7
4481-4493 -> 2.0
